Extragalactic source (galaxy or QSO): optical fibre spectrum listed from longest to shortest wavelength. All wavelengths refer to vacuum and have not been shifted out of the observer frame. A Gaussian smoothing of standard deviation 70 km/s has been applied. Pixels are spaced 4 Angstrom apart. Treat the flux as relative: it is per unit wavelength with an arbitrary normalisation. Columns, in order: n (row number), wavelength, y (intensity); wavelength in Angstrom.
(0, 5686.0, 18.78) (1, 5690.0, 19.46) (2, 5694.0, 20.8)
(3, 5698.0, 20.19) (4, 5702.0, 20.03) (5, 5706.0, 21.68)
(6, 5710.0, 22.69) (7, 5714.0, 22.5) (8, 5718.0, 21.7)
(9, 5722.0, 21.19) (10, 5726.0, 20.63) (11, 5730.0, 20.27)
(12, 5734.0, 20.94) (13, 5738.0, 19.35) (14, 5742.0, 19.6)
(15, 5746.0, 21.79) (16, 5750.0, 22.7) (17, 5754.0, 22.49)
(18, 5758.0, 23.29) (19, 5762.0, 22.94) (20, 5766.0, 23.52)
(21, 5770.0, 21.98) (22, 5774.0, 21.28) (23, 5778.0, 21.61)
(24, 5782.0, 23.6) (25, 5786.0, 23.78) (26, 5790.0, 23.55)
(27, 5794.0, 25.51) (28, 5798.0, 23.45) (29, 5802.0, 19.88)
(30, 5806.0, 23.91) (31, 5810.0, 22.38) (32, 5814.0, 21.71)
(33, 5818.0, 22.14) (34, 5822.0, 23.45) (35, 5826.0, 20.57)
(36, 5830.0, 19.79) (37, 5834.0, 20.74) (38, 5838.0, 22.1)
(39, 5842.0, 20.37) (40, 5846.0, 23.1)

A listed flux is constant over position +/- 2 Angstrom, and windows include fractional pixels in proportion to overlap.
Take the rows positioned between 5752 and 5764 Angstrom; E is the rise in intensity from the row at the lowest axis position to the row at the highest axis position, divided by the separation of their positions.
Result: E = 0.06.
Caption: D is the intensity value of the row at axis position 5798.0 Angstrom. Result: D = 23.45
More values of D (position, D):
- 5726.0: 20.63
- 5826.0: 20.57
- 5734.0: 20.94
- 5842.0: 20.37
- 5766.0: 23.52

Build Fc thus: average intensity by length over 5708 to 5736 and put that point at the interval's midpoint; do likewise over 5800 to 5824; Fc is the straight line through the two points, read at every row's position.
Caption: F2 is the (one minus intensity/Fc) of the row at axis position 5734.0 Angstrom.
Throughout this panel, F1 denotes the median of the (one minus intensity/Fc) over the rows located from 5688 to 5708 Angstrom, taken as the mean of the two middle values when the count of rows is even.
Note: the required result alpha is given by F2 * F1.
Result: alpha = 0.0013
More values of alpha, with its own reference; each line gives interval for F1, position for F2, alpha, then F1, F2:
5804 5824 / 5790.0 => 0.0005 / -0.01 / -0.07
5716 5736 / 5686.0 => 0.0030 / 0.03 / 0.11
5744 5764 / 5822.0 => 0.0024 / -0.05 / -0.05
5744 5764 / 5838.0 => -0.0008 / -0.05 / 0.02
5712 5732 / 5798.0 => -0.0006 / 0.01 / -0.06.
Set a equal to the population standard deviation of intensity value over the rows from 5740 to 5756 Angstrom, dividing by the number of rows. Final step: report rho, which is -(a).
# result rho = -1.2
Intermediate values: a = 1.2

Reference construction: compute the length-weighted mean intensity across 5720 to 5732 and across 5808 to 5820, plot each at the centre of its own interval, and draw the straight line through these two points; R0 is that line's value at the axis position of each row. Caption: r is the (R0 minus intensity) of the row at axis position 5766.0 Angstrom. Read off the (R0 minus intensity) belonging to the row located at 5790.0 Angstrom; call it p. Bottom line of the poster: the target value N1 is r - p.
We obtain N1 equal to 0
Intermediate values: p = -1.8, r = -2.2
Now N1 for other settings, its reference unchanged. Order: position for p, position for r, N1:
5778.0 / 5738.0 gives 2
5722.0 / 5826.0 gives 2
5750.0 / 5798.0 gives 0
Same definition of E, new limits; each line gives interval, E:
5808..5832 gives -0.13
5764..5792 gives 0.00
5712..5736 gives -0.08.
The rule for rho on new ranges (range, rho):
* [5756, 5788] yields -0.9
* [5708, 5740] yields -1.1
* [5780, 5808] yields -1.6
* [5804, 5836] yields -1.3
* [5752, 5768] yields -0.4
